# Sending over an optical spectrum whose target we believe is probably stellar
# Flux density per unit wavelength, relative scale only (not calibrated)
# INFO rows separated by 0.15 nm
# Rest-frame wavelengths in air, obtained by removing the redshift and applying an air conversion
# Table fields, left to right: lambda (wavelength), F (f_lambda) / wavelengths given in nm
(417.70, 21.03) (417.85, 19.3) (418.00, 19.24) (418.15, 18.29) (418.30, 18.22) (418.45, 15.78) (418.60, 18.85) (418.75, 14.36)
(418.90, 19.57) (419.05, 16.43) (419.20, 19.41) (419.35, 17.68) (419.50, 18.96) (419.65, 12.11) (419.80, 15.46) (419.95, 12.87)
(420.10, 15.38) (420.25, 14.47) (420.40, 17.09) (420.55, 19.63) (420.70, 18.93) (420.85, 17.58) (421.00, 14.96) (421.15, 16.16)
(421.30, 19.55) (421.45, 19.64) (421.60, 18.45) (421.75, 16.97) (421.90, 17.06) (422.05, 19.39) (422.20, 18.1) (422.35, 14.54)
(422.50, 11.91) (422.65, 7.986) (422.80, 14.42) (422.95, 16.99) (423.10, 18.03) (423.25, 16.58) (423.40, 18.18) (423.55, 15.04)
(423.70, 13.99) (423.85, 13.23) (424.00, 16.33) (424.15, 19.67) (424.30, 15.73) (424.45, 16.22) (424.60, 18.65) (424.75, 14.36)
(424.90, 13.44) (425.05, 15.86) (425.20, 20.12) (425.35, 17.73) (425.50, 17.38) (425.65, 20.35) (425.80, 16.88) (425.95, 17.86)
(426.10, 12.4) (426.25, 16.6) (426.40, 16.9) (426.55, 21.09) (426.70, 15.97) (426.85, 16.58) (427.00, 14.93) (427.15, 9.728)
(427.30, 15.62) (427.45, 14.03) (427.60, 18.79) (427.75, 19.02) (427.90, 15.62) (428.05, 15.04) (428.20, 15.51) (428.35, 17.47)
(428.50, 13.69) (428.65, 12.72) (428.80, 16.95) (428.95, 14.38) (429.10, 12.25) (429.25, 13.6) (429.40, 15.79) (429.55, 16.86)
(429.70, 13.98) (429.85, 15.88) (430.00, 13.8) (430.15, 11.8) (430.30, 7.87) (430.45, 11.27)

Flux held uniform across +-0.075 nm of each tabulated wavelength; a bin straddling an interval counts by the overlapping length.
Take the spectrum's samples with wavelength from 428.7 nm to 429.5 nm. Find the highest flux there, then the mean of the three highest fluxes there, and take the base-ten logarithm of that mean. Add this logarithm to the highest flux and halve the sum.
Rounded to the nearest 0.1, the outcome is 9.1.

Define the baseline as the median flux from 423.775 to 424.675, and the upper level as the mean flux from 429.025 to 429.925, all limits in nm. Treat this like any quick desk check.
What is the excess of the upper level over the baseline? -1.5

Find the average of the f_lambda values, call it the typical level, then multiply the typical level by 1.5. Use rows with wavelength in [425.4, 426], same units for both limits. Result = 27.2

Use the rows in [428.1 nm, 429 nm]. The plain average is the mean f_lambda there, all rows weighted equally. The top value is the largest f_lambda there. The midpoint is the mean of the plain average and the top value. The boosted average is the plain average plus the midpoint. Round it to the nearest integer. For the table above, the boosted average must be 31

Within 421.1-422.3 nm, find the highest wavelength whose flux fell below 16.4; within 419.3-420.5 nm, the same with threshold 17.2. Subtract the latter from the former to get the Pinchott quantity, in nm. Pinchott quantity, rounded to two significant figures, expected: 0.75 nm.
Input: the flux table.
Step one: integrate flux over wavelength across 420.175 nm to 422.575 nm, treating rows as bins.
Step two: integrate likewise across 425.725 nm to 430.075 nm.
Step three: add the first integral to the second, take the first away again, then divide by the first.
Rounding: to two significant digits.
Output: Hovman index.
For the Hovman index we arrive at 1.6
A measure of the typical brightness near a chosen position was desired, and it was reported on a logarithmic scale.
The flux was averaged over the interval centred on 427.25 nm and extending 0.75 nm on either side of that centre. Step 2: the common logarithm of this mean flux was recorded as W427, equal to 1.21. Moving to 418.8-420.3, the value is 1.21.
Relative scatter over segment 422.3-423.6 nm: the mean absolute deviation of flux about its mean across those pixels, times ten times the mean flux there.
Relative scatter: 348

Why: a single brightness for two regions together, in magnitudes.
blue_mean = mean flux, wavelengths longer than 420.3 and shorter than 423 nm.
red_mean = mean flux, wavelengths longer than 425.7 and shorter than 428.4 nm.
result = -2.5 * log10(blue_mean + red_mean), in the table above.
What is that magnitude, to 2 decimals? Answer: -3.79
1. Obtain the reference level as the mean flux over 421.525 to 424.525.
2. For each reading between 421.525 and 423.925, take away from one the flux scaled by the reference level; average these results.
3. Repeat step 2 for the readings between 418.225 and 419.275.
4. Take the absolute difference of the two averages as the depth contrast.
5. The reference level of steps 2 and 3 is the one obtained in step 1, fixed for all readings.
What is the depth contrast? 0.12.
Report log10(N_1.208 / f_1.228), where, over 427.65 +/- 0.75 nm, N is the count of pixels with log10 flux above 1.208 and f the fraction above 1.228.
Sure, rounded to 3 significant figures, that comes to 1.00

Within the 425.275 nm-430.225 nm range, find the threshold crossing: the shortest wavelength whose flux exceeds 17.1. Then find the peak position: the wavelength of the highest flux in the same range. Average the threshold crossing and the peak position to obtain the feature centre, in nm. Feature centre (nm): 425.95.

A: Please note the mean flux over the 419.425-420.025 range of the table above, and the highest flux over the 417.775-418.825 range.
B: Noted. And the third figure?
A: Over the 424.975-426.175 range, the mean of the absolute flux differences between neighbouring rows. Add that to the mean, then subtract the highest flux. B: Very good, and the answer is -1.6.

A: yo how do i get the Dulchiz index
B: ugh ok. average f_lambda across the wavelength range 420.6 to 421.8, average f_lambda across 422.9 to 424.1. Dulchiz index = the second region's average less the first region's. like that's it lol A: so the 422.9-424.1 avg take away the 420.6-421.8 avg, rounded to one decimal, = -1.7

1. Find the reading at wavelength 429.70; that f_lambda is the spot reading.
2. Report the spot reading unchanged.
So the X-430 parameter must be 13.98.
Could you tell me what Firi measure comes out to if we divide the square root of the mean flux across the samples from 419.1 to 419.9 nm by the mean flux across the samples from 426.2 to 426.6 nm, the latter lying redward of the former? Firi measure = 0.225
